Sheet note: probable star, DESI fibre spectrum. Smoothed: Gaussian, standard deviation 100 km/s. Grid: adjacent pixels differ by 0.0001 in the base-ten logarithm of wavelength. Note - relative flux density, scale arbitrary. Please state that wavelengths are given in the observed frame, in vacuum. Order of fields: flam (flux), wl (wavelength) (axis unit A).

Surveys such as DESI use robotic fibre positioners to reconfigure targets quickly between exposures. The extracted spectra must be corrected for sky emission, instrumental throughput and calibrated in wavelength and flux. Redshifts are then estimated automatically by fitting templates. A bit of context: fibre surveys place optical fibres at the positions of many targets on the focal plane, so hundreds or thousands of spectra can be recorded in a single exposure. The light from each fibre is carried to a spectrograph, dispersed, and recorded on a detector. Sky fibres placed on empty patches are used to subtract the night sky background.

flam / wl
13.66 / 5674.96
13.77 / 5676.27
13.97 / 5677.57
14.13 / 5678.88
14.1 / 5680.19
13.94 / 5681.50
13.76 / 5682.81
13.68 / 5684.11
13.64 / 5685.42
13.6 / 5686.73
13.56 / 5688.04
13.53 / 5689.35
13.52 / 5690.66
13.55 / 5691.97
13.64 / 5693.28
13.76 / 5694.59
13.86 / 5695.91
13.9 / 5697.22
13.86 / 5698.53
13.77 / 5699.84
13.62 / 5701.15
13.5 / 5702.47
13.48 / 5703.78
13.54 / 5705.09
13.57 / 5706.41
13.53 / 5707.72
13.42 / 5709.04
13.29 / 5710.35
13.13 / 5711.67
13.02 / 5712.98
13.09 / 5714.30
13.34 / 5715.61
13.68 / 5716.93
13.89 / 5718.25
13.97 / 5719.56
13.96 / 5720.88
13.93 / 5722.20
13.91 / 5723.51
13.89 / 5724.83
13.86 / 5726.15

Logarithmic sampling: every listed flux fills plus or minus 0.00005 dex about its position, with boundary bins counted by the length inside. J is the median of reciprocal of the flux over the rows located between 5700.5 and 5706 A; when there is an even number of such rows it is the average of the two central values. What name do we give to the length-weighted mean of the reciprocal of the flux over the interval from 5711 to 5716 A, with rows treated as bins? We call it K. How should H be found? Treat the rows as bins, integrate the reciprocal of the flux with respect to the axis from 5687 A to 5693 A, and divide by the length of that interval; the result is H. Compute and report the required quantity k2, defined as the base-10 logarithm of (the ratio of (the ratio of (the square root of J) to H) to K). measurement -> 1.685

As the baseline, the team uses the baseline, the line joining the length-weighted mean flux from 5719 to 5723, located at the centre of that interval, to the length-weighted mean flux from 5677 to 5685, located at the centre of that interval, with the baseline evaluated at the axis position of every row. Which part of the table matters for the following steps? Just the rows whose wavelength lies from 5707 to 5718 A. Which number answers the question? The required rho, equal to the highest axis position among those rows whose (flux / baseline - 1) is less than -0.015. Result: 5716.93 A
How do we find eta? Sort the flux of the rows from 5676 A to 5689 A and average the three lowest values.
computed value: 13.6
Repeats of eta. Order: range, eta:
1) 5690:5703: 13.5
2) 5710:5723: 13.1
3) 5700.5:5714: 13.1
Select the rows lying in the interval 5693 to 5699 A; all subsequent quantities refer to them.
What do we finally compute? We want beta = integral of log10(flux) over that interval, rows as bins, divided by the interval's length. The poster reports 1.14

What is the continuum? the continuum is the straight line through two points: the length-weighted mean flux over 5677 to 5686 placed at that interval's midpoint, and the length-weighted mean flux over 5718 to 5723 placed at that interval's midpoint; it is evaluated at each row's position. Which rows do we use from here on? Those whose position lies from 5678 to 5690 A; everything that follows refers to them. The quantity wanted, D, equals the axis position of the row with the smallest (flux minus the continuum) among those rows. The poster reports 5689.35 A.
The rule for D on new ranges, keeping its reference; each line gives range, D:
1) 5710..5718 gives 5712.98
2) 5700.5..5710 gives 5709.04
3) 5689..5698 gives 5690.66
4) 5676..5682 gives 5676.27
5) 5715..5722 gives 5715.61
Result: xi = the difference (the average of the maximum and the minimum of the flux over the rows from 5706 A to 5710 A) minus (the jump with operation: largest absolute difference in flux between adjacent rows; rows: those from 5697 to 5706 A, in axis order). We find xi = 13.3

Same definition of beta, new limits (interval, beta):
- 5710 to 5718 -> 1.12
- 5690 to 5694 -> 1.13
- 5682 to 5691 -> 1.13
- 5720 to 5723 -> 1.15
